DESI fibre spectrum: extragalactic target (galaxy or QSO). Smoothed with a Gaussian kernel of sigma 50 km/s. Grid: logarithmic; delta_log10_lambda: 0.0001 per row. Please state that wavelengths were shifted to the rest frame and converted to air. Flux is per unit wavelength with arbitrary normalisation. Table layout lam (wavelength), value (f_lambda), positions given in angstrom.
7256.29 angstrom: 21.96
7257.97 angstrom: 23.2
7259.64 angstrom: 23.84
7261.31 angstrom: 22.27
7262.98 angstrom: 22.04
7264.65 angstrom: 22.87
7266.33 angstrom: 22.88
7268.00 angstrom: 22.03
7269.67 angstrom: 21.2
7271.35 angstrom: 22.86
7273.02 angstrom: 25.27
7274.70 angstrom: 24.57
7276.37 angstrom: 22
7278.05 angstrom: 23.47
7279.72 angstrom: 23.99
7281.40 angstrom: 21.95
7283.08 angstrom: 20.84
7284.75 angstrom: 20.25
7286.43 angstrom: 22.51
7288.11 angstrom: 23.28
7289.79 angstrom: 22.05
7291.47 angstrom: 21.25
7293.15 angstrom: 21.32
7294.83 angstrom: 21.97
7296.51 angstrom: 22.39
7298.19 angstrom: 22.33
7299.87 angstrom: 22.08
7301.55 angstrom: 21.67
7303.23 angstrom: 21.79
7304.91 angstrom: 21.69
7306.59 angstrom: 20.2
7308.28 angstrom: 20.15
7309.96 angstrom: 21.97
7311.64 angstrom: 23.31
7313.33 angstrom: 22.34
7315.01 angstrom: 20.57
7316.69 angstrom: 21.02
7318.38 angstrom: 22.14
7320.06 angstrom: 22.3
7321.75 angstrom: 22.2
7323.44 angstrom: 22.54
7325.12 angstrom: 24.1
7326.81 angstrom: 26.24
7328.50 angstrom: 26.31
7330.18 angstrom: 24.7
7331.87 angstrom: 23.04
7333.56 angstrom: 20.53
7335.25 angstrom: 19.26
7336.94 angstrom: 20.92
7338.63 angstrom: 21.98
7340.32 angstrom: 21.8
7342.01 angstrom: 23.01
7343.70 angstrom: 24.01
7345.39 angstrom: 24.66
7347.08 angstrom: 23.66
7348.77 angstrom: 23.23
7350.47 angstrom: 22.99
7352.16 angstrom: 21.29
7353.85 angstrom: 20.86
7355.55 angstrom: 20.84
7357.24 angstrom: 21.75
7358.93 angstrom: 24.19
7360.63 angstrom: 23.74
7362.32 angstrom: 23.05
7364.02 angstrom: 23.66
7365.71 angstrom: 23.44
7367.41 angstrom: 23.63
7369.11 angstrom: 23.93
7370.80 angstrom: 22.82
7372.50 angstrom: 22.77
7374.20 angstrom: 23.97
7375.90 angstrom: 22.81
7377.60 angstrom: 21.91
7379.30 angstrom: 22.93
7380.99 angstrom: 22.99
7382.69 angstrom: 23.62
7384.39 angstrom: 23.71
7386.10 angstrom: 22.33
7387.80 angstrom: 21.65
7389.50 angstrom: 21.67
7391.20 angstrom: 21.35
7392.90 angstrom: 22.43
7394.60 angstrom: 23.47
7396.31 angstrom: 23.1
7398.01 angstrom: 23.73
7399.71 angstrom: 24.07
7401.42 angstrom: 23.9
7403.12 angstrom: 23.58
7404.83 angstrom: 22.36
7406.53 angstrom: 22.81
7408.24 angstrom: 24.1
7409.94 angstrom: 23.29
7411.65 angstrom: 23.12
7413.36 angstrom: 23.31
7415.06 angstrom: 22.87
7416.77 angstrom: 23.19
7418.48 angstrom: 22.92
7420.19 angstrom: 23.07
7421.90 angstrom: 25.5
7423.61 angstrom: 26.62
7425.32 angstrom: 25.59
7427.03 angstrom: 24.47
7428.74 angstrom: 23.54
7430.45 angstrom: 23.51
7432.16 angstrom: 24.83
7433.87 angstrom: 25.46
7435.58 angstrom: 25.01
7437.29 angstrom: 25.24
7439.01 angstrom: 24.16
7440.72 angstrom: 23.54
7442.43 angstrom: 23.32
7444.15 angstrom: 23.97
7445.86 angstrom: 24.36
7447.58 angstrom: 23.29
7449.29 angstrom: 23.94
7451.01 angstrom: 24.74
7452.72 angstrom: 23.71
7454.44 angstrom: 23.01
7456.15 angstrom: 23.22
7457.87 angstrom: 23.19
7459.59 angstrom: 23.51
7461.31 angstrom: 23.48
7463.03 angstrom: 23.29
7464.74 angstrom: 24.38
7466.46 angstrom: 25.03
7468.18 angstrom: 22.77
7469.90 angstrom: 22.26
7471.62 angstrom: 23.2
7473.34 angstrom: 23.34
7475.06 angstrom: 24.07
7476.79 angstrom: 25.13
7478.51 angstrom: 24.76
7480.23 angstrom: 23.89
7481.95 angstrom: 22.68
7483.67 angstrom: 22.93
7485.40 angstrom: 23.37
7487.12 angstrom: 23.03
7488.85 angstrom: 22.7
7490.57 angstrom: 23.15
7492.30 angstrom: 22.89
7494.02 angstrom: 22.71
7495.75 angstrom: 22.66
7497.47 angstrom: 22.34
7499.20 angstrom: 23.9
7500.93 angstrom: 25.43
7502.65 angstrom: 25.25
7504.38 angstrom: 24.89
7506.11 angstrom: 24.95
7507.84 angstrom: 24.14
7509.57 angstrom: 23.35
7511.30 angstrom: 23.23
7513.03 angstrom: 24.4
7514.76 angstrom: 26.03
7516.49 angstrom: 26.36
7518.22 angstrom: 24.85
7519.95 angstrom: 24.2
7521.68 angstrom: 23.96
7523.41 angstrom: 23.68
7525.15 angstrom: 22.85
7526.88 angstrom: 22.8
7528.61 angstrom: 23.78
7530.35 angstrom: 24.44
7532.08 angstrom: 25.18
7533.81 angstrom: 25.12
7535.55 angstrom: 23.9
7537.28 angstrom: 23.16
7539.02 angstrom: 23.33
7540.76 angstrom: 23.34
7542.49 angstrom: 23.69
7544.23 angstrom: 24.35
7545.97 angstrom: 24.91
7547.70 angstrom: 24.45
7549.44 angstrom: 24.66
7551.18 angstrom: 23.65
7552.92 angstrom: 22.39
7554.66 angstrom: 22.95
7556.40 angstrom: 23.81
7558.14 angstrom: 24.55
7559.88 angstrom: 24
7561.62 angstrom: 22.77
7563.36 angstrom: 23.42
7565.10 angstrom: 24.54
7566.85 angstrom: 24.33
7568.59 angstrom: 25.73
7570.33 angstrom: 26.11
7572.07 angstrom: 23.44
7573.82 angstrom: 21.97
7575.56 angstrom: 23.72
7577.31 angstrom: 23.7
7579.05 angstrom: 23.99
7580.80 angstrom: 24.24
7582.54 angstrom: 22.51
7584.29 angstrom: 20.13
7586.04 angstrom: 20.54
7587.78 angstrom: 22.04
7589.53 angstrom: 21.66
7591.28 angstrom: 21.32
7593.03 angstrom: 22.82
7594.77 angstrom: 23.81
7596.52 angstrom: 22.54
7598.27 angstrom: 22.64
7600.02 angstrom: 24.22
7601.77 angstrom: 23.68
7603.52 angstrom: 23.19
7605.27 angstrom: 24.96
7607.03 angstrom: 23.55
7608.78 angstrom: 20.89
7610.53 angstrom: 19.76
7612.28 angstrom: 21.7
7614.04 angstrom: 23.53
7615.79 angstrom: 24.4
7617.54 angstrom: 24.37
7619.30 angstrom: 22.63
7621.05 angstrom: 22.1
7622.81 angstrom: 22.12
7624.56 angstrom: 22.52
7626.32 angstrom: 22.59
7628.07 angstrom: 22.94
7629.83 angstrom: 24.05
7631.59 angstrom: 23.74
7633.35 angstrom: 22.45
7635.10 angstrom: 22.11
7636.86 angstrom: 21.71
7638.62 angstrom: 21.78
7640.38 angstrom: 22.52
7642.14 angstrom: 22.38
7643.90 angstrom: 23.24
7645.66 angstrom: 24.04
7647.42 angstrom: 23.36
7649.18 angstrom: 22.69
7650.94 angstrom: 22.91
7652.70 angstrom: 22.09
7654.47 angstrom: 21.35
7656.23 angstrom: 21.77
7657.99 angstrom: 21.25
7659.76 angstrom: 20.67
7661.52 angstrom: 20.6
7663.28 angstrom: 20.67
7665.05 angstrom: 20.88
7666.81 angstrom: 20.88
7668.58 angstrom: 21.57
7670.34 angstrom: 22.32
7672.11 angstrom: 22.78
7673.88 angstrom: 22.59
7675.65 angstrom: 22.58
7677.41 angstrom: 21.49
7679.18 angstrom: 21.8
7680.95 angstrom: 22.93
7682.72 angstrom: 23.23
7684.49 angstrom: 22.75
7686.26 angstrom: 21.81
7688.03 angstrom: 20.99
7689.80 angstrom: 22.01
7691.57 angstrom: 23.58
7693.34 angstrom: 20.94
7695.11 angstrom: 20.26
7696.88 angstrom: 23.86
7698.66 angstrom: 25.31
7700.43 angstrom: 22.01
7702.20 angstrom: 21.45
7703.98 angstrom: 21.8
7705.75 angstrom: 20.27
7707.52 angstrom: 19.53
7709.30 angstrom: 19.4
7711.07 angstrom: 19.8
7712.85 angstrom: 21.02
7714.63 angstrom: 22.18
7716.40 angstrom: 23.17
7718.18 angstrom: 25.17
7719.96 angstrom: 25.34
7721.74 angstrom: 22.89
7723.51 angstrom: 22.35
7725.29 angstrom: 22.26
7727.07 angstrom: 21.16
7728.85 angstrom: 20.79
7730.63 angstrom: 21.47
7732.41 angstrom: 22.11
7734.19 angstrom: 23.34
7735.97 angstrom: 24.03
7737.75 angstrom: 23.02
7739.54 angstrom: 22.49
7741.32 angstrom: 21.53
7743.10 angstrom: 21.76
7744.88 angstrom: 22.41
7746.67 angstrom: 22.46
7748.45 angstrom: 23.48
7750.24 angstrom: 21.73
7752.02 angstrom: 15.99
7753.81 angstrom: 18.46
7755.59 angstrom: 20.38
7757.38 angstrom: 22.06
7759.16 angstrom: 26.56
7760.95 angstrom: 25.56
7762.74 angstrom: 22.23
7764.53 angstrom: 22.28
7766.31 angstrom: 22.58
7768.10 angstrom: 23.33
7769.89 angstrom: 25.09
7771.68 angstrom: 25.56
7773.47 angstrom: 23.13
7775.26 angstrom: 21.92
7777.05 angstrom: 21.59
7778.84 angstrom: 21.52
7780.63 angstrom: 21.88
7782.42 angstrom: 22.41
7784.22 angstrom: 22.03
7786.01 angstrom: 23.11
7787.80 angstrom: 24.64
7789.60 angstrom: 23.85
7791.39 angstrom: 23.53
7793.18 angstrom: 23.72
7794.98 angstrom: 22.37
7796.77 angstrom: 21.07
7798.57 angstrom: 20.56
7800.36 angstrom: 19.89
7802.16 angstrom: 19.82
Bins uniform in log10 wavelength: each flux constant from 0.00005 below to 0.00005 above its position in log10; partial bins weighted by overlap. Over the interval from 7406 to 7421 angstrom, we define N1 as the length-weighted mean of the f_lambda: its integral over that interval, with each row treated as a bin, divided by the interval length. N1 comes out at 23.2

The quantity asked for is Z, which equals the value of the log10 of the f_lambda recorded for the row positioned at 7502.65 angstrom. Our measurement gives 1.40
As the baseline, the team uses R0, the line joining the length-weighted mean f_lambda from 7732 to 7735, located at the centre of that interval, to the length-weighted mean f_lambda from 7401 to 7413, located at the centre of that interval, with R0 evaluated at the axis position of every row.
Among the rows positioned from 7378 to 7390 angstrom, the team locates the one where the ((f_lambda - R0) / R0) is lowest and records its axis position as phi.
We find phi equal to 7387.80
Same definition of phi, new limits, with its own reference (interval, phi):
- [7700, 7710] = 7709.30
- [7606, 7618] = 7610.53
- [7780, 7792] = 7780.63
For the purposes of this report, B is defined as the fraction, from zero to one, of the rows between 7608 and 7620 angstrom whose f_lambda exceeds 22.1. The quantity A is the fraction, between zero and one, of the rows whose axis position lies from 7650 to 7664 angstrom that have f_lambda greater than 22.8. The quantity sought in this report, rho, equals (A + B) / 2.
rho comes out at 0.3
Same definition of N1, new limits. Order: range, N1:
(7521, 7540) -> 23.8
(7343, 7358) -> 22.6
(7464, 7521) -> 23.9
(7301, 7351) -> 22.5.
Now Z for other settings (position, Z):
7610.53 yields 1.30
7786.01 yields 1.36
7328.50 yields 1.42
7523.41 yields 1.37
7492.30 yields 1.36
